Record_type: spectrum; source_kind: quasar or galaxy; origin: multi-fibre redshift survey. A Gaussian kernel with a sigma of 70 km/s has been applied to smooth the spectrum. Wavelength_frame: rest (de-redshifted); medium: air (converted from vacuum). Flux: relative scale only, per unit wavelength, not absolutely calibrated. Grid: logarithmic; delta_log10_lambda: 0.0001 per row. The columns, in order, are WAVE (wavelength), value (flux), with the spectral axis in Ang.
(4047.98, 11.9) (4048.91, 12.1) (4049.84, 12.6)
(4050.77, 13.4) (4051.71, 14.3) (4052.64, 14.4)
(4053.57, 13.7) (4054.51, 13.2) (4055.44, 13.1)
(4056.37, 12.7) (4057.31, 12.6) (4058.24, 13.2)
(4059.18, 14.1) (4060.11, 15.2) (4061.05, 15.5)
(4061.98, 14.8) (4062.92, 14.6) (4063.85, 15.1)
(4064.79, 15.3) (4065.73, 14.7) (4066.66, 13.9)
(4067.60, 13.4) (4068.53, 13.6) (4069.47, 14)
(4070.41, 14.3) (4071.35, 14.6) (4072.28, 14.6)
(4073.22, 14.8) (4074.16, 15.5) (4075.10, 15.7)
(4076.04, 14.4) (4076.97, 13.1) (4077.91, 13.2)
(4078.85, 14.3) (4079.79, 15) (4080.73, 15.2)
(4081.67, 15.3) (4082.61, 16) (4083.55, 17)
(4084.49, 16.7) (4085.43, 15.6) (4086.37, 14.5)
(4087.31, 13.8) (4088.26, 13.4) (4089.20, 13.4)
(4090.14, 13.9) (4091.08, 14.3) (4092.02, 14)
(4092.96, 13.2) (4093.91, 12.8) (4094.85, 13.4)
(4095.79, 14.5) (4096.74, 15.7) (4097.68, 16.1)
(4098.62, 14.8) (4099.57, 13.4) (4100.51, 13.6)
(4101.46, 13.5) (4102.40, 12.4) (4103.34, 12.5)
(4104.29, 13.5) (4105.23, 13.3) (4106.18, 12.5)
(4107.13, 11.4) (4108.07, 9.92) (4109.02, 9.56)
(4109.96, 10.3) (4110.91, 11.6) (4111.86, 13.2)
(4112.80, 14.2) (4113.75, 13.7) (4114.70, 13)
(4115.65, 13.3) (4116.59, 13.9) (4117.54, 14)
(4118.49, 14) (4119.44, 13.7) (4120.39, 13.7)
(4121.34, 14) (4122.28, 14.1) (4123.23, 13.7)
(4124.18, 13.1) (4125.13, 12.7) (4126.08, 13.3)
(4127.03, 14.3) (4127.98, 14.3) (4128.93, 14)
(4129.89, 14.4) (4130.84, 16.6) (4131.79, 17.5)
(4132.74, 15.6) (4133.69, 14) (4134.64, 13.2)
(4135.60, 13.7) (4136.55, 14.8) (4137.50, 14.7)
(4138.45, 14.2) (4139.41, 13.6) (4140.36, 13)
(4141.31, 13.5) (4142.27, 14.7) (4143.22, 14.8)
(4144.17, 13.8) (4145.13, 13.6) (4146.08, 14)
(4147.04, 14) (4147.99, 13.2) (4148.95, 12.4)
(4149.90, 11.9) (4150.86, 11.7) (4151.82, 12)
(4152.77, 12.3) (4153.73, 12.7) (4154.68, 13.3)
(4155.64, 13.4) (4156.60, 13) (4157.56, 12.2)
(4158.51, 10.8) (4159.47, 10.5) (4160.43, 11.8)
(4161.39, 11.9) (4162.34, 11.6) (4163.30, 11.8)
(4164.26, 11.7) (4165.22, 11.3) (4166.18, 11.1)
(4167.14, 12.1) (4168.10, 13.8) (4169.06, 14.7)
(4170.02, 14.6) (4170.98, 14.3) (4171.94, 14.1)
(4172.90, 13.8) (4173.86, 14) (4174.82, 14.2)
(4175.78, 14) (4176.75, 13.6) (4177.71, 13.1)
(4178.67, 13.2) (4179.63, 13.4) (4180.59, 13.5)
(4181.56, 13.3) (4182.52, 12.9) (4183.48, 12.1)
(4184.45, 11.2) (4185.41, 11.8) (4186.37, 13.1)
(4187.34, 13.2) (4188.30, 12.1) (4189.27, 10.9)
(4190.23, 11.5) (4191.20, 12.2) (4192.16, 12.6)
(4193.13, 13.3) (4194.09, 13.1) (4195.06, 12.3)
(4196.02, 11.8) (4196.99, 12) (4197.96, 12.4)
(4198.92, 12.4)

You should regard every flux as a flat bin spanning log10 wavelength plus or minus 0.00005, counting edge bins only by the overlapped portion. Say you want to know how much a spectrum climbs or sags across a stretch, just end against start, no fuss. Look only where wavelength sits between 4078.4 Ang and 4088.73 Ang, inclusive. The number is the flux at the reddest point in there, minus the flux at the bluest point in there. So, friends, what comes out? -0.90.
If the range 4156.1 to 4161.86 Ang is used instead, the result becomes -1.10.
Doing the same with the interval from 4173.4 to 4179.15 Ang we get -0.80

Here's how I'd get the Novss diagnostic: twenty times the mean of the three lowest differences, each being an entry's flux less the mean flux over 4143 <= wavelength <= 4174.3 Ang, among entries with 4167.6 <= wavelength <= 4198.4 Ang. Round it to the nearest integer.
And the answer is -32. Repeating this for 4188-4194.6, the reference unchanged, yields -26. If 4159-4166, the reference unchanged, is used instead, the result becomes -33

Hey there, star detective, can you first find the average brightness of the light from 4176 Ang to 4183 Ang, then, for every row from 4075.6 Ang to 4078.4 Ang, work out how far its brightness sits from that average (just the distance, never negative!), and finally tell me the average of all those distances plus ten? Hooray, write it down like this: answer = 10.5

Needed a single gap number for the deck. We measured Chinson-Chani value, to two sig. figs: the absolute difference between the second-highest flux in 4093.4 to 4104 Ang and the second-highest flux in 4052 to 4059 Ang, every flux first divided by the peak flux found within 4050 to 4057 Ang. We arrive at 0.14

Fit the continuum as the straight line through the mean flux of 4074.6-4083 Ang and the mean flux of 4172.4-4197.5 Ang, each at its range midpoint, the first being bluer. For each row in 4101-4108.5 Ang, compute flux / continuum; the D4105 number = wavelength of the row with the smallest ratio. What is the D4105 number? 4108.07 Ang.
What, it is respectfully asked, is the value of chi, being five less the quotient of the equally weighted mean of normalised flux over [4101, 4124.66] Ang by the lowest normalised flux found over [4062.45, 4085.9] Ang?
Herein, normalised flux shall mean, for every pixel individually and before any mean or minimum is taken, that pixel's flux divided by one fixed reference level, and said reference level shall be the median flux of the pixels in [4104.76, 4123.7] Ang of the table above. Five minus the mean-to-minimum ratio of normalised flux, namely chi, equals 4.02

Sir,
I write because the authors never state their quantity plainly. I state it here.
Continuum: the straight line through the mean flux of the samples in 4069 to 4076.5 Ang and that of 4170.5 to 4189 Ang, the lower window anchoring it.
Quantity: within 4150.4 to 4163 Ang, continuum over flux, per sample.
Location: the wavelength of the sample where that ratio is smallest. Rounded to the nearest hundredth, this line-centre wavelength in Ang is 4155.64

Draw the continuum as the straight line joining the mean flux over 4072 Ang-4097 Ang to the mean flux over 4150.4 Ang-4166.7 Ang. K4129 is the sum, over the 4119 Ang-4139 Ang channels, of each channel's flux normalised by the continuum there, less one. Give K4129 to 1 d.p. 2.1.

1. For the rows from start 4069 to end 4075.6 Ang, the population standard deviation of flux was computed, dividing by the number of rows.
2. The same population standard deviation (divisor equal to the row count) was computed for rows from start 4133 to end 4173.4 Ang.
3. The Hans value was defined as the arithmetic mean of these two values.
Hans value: 0.88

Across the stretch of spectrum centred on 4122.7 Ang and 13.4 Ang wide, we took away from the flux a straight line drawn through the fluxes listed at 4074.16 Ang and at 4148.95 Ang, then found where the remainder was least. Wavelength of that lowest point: 4125.13 Ang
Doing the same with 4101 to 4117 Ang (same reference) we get 4109.02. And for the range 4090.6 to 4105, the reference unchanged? 4102.40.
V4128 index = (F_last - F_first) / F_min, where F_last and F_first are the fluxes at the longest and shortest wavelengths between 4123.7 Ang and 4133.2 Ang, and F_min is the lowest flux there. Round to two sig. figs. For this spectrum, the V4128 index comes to 0.20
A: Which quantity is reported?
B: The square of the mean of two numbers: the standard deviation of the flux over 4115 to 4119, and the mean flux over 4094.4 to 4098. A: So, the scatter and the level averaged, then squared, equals 58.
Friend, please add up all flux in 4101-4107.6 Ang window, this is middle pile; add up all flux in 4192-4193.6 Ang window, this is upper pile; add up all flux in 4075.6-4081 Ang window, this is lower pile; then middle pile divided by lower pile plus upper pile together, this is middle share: 0.8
